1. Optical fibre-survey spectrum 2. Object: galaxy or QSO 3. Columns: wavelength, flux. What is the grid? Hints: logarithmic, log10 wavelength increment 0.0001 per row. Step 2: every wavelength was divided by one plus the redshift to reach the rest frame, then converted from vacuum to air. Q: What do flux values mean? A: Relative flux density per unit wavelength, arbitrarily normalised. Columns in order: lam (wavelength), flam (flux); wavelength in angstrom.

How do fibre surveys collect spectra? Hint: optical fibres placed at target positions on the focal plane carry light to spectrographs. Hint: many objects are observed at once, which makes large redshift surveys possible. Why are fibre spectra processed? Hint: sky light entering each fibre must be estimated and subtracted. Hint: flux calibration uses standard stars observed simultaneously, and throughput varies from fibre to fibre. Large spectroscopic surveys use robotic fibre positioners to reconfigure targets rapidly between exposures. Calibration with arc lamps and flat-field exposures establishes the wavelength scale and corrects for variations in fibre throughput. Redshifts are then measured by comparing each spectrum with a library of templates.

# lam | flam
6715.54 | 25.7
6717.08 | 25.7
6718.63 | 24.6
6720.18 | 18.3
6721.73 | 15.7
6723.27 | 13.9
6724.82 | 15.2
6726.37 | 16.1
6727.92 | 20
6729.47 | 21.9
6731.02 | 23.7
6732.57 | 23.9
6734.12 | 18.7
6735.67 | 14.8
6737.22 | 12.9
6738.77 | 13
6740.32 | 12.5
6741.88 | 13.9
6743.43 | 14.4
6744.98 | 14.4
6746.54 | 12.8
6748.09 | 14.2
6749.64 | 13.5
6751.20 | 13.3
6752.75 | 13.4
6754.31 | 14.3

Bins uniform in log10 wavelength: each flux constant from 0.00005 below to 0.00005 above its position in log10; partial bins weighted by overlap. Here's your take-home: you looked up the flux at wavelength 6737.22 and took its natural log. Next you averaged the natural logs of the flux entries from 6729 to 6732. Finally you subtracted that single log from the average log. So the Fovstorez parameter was 0.6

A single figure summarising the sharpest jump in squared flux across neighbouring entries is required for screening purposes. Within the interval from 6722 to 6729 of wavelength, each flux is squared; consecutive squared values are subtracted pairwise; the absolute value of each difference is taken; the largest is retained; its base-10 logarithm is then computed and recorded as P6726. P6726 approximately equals 2.1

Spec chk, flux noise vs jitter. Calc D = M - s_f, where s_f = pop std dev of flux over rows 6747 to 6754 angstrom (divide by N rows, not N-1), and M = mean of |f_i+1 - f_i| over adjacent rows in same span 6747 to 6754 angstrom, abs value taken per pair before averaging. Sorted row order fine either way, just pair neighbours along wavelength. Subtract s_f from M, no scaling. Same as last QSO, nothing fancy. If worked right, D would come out 0.0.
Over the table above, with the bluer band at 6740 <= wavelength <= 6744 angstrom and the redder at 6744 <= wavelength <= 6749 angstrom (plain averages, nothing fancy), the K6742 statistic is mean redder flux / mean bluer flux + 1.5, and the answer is 2.51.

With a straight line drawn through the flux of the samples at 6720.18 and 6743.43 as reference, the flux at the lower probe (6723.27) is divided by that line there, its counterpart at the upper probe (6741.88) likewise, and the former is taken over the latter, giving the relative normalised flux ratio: 0.82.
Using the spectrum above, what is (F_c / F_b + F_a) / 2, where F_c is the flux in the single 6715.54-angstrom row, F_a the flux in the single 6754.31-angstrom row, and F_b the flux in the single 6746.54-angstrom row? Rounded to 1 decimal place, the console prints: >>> 8.2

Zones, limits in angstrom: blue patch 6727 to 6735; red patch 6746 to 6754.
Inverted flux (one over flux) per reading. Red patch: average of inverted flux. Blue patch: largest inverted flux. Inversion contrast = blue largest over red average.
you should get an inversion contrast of 0.72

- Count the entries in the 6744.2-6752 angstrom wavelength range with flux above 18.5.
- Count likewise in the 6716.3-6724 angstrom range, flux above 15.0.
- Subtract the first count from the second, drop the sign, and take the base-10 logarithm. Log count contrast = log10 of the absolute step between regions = 0.60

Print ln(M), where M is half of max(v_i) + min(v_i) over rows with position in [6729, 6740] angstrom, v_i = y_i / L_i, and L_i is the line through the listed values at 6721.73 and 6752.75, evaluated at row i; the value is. 0.22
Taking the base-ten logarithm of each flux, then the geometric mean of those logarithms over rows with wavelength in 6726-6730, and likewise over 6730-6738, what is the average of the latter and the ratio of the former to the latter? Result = 1.14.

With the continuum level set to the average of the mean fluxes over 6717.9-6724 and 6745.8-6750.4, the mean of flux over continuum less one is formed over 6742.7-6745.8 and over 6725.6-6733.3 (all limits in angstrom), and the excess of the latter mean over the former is 0.42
